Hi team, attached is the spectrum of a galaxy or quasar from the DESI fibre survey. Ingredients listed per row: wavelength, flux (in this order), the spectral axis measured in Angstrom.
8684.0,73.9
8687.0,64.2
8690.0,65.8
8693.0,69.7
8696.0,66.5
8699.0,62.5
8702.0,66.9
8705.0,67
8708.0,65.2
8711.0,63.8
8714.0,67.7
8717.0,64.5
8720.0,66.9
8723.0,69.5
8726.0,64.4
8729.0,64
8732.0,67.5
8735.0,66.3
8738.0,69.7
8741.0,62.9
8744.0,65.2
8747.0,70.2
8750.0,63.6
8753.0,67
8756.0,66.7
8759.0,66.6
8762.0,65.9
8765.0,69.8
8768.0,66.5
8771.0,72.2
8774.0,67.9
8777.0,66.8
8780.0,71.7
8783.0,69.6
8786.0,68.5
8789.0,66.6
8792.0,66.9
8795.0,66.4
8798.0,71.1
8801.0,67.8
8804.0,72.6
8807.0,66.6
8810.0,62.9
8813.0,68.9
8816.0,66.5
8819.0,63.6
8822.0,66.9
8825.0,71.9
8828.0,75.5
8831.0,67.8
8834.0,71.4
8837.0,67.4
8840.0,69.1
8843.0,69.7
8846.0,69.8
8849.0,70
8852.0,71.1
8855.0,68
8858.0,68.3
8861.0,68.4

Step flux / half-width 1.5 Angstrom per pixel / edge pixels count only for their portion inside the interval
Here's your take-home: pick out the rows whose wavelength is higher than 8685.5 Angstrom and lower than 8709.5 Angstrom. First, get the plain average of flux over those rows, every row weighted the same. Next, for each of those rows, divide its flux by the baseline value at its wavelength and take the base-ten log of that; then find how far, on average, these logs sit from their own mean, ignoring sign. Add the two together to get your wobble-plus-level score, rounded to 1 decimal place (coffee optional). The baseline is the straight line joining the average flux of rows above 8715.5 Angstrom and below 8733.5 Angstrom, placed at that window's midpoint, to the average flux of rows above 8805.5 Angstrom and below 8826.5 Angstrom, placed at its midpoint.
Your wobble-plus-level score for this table 66.0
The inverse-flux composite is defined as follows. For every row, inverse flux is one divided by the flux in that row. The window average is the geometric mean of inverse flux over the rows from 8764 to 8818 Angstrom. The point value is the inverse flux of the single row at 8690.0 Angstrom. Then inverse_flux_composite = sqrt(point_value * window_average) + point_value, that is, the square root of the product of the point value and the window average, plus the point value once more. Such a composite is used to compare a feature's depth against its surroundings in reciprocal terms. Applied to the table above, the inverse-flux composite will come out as 0.0301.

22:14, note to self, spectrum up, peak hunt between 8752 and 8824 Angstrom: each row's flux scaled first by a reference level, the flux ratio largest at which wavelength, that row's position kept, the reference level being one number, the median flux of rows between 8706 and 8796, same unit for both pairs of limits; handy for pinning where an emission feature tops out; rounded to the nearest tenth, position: 8804.0 Angstrom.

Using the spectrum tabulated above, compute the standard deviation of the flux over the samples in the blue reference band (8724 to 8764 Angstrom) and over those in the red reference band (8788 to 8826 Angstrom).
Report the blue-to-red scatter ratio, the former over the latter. 0.756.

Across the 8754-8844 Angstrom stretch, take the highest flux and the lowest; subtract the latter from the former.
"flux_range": 13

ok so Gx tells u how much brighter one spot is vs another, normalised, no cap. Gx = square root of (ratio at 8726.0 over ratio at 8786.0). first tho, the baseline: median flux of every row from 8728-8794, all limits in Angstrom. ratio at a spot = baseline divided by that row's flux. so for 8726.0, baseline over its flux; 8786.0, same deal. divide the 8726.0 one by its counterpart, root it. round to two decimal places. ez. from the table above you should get 1.03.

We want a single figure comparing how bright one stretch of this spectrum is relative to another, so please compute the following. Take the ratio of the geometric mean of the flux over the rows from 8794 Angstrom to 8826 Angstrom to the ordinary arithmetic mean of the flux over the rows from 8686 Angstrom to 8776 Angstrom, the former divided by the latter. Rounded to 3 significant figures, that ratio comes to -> 1.02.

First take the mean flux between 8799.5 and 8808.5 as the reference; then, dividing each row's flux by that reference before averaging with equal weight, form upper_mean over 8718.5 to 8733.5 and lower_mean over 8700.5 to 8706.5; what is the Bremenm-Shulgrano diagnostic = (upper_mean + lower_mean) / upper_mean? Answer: 2.007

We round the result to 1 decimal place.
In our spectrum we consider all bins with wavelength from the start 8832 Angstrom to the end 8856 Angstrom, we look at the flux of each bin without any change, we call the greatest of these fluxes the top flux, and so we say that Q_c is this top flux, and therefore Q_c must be 71.4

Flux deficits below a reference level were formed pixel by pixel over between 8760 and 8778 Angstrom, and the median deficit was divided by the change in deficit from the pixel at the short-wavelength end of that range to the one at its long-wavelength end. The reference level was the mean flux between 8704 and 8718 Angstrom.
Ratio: 2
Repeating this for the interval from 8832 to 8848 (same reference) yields -3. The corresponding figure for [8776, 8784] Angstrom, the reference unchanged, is 1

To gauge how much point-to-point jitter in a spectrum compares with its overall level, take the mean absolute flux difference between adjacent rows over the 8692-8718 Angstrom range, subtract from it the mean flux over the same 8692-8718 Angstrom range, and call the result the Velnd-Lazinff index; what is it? -63.2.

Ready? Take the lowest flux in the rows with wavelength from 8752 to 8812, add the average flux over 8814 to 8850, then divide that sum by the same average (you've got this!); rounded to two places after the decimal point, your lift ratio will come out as 1.91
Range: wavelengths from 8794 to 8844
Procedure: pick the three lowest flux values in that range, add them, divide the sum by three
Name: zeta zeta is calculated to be 64.3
